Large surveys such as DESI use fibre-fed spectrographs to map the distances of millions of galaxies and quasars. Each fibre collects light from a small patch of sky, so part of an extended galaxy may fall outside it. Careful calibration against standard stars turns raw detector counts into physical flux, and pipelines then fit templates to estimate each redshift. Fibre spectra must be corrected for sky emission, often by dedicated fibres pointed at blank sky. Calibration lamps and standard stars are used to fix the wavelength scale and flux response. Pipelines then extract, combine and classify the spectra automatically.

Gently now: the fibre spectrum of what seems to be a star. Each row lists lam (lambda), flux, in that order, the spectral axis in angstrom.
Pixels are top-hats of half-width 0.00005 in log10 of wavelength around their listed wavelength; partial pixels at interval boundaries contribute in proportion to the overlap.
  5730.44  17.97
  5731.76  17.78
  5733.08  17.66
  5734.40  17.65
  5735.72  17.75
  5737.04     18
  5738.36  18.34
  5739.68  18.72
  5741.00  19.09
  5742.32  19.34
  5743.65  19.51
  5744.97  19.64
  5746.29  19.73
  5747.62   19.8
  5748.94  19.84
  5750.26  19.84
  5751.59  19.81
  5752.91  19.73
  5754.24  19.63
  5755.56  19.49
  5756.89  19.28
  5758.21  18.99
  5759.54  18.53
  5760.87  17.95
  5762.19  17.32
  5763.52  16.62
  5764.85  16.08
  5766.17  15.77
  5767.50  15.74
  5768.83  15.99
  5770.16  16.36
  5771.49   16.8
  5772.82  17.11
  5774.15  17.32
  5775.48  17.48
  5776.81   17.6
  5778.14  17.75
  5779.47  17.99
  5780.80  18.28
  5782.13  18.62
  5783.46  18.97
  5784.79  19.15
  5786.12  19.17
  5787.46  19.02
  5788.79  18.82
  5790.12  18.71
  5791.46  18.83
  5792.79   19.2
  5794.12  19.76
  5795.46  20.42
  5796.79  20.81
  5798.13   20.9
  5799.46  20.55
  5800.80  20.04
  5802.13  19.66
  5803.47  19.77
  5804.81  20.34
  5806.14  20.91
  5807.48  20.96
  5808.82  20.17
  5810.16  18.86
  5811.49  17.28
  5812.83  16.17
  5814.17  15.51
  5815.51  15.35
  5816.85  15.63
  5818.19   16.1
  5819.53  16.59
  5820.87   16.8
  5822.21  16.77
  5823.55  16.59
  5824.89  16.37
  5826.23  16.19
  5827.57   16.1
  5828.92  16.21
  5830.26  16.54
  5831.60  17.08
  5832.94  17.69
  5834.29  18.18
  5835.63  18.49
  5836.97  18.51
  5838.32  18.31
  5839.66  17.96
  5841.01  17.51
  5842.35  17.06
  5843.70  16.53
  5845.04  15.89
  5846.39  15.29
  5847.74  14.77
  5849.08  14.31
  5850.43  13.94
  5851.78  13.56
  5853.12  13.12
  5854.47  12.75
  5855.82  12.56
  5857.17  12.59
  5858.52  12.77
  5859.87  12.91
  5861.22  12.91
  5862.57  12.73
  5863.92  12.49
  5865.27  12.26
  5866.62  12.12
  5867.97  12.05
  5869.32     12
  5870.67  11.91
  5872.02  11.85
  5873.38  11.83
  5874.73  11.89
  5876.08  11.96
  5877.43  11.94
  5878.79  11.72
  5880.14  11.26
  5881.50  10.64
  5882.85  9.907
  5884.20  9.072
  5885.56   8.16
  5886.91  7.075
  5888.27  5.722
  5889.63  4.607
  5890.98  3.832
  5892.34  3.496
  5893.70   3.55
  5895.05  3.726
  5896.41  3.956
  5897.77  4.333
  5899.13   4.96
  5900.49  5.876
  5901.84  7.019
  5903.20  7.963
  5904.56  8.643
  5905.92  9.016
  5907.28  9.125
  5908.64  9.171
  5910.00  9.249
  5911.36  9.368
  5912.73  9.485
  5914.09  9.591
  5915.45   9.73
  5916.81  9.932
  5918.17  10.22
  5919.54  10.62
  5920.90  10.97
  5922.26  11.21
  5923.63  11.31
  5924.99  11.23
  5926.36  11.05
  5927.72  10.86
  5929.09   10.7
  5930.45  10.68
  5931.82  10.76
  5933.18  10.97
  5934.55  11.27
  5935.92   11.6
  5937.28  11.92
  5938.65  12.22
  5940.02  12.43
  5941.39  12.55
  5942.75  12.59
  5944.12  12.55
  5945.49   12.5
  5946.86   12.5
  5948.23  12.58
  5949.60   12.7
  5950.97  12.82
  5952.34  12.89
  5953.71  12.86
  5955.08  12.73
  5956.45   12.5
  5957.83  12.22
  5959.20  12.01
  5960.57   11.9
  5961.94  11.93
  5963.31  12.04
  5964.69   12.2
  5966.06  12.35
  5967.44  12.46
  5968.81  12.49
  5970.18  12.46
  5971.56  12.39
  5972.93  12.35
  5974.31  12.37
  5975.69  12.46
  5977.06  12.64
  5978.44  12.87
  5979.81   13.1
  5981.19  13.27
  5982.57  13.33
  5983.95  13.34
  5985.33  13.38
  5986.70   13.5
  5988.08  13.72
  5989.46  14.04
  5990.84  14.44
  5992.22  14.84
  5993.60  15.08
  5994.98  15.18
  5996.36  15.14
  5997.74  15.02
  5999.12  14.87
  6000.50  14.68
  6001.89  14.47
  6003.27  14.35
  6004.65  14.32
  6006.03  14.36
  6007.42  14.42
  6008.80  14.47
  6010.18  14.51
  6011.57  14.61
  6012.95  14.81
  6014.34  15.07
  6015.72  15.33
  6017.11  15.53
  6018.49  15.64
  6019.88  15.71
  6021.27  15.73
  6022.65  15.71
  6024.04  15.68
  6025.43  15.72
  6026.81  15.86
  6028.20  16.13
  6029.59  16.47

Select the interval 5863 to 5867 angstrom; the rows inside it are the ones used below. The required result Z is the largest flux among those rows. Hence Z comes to 12.49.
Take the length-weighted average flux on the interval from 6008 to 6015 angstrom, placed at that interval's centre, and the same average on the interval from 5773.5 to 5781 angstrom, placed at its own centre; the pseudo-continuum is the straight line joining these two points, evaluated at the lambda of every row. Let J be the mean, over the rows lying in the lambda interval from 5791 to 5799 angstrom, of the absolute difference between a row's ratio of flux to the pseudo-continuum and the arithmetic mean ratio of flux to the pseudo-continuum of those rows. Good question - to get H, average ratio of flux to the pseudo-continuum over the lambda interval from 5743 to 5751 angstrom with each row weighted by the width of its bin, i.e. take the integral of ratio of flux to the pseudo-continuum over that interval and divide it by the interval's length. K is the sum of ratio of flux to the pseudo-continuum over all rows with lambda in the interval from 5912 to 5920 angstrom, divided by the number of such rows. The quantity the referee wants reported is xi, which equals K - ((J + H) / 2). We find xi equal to 0.1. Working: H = 1.09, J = 0.043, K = 0.6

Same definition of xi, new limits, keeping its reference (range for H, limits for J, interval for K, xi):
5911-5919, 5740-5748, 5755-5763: 0.7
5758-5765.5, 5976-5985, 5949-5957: 0.3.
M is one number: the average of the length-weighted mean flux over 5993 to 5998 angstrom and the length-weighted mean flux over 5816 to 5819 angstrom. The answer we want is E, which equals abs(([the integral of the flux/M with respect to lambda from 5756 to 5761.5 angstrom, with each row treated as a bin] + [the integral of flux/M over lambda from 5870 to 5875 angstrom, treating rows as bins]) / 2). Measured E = 5.2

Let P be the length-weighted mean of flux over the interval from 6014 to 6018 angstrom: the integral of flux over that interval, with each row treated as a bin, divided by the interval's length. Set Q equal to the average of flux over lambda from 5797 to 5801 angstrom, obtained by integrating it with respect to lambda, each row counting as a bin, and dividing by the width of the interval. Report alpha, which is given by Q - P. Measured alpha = 5.2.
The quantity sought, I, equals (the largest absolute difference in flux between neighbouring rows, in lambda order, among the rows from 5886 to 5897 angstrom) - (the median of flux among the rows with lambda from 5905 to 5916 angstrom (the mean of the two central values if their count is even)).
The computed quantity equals -8.0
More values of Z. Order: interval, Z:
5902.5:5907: 9.016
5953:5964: 12.86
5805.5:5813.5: 20.96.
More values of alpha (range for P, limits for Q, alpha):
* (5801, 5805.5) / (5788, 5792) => -1.2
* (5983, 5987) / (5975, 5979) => -0.8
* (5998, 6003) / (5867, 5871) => -2.7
